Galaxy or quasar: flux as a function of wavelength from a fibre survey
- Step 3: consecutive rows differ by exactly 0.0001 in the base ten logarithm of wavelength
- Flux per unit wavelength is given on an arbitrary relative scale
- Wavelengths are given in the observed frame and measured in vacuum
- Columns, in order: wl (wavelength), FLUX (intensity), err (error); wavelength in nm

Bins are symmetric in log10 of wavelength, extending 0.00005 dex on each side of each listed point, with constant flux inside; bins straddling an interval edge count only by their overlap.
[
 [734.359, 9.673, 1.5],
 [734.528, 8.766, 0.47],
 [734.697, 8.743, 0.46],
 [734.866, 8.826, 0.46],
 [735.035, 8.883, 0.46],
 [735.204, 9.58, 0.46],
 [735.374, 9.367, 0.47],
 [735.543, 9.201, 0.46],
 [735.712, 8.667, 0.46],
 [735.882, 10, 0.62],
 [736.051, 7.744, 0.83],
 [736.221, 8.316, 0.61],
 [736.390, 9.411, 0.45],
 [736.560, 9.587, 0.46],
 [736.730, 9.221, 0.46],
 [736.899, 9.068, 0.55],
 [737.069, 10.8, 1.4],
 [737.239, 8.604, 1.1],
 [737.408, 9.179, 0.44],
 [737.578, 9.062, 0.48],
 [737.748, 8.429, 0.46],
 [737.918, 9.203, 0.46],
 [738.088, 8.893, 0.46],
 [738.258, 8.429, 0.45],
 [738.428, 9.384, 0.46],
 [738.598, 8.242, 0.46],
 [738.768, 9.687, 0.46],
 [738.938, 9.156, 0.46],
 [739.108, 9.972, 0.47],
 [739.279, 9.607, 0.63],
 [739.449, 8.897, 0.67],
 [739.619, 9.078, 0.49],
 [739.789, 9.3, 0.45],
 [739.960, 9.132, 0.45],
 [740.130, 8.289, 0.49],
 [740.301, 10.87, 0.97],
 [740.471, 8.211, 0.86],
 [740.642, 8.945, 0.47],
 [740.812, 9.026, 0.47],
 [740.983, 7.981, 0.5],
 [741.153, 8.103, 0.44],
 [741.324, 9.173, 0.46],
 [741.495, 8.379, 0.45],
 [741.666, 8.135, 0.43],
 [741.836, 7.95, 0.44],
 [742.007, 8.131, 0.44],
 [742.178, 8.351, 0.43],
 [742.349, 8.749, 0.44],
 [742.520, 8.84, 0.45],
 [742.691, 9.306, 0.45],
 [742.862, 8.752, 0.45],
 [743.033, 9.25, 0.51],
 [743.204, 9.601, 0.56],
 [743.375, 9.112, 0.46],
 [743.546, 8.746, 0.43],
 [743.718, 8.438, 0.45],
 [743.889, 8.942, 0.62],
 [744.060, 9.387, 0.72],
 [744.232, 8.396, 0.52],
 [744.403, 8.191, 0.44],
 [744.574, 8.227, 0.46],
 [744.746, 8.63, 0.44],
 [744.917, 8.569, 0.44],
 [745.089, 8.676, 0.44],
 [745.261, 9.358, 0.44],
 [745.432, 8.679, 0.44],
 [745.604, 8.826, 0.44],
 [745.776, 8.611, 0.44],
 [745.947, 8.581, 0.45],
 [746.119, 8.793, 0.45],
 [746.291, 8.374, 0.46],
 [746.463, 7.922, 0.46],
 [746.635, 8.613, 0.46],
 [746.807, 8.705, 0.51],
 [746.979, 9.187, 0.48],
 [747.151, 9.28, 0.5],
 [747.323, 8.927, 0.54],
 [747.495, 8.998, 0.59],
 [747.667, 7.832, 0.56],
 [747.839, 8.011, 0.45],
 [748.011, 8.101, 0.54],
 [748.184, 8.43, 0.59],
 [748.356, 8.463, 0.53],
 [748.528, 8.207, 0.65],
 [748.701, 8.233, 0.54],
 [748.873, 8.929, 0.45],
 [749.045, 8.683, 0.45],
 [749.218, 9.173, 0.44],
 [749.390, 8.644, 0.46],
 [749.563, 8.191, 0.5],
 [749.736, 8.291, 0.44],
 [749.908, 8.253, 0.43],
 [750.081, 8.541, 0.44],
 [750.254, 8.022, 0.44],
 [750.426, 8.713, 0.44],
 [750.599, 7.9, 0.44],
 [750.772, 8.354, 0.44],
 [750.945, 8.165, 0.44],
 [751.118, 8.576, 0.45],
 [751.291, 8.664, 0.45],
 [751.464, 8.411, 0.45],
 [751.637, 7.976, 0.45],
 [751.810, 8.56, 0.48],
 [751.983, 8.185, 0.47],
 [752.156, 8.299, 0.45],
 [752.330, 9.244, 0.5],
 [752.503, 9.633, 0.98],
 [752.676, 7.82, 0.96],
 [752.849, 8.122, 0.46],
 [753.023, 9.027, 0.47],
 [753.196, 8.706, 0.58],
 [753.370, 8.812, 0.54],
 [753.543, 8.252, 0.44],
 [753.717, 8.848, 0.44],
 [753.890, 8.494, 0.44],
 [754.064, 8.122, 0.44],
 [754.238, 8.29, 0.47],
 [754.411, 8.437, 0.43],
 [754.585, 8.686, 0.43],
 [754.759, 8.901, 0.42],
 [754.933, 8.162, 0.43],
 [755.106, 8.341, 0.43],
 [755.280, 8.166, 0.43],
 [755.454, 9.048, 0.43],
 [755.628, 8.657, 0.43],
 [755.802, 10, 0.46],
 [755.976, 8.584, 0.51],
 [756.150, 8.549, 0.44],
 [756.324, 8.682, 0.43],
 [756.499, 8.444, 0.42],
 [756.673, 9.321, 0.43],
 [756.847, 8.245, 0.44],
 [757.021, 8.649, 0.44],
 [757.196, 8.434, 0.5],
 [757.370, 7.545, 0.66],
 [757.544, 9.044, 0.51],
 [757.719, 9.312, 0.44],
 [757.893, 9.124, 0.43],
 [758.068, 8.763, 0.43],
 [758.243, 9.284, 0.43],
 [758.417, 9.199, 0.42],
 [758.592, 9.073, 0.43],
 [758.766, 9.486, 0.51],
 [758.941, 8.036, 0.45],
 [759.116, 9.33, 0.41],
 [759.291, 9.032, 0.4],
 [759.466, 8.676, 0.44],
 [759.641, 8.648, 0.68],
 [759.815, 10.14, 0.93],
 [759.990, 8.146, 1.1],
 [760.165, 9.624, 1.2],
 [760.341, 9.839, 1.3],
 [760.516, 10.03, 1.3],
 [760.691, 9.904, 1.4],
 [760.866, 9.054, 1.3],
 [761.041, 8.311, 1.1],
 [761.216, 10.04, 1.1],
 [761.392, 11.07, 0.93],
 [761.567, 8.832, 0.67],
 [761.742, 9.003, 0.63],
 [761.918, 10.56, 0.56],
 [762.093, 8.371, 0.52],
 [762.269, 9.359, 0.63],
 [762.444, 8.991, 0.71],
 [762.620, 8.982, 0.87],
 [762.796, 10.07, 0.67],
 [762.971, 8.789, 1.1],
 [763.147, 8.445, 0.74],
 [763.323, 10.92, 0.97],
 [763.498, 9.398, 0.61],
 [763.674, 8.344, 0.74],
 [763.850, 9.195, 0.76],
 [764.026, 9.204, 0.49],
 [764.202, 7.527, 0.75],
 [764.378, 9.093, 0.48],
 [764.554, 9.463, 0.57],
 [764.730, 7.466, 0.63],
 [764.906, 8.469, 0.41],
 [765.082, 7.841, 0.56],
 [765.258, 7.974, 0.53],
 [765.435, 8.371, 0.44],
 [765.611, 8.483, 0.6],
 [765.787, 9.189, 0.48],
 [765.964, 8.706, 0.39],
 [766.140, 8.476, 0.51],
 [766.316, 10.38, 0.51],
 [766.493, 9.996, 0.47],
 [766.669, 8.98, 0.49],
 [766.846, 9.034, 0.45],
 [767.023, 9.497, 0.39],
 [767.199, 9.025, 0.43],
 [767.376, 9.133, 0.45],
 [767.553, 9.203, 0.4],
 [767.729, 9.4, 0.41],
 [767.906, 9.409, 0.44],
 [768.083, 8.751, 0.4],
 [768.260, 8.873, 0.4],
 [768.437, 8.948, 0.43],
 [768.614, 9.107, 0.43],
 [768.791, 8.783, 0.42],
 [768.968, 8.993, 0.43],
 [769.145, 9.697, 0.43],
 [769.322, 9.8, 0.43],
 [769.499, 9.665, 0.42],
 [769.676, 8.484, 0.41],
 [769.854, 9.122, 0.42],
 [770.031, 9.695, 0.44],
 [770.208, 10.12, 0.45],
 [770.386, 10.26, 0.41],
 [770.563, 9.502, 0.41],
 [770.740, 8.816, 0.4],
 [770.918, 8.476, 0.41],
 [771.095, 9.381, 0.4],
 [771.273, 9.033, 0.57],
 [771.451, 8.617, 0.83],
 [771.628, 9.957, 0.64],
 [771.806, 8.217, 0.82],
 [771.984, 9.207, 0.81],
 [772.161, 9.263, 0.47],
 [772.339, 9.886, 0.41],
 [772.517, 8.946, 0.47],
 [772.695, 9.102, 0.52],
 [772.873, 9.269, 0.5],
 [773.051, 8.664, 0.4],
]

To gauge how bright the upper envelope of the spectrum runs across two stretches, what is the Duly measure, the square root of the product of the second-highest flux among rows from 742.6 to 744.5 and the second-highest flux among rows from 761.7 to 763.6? 10.0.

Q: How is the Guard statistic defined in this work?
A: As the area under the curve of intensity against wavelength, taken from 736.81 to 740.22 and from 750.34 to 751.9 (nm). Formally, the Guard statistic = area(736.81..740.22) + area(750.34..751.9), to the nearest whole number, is 44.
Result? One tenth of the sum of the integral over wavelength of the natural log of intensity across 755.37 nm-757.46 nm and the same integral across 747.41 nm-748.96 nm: 0.78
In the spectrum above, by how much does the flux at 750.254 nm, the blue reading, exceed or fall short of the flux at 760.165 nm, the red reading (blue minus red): -1.6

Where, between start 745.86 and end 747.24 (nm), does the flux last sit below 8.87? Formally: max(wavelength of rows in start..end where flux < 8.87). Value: 746.807 nm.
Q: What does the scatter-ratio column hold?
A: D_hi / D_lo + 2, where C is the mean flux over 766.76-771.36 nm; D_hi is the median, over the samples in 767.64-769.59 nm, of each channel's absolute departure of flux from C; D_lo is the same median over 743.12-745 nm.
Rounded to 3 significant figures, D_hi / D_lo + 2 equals 2.60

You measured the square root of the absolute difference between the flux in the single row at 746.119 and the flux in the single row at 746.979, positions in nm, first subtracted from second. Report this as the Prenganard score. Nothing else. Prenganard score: 0.63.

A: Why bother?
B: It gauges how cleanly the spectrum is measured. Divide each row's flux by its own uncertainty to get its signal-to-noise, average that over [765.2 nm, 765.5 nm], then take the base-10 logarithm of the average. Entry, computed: 1.23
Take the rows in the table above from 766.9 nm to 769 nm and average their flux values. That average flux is 9.09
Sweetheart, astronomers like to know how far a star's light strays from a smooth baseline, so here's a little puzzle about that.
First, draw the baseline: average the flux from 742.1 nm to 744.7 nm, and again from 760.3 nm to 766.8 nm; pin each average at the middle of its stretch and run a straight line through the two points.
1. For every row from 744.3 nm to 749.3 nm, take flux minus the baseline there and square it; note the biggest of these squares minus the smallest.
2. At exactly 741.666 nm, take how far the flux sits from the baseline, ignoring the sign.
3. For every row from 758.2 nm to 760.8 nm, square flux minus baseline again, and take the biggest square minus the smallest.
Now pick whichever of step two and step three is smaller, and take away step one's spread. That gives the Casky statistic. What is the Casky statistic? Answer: -0.44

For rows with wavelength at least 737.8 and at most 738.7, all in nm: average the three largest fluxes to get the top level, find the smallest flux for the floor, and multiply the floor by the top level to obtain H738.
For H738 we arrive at 75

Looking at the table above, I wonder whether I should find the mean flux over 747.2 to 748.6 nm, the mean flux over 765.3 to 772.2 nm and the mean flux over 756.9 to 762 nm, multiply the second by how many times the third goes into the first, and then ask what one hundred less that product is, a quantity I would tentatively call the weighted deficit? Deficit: 91.6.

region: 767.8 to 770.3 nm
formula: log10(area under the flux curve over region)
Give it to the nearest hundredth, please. 1.36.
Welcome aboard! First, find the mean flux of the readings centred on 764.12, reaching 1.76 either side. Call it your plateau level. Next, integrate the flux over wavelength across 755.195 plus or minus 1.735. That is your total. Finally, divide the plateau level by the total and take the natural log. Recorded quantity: -1.22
